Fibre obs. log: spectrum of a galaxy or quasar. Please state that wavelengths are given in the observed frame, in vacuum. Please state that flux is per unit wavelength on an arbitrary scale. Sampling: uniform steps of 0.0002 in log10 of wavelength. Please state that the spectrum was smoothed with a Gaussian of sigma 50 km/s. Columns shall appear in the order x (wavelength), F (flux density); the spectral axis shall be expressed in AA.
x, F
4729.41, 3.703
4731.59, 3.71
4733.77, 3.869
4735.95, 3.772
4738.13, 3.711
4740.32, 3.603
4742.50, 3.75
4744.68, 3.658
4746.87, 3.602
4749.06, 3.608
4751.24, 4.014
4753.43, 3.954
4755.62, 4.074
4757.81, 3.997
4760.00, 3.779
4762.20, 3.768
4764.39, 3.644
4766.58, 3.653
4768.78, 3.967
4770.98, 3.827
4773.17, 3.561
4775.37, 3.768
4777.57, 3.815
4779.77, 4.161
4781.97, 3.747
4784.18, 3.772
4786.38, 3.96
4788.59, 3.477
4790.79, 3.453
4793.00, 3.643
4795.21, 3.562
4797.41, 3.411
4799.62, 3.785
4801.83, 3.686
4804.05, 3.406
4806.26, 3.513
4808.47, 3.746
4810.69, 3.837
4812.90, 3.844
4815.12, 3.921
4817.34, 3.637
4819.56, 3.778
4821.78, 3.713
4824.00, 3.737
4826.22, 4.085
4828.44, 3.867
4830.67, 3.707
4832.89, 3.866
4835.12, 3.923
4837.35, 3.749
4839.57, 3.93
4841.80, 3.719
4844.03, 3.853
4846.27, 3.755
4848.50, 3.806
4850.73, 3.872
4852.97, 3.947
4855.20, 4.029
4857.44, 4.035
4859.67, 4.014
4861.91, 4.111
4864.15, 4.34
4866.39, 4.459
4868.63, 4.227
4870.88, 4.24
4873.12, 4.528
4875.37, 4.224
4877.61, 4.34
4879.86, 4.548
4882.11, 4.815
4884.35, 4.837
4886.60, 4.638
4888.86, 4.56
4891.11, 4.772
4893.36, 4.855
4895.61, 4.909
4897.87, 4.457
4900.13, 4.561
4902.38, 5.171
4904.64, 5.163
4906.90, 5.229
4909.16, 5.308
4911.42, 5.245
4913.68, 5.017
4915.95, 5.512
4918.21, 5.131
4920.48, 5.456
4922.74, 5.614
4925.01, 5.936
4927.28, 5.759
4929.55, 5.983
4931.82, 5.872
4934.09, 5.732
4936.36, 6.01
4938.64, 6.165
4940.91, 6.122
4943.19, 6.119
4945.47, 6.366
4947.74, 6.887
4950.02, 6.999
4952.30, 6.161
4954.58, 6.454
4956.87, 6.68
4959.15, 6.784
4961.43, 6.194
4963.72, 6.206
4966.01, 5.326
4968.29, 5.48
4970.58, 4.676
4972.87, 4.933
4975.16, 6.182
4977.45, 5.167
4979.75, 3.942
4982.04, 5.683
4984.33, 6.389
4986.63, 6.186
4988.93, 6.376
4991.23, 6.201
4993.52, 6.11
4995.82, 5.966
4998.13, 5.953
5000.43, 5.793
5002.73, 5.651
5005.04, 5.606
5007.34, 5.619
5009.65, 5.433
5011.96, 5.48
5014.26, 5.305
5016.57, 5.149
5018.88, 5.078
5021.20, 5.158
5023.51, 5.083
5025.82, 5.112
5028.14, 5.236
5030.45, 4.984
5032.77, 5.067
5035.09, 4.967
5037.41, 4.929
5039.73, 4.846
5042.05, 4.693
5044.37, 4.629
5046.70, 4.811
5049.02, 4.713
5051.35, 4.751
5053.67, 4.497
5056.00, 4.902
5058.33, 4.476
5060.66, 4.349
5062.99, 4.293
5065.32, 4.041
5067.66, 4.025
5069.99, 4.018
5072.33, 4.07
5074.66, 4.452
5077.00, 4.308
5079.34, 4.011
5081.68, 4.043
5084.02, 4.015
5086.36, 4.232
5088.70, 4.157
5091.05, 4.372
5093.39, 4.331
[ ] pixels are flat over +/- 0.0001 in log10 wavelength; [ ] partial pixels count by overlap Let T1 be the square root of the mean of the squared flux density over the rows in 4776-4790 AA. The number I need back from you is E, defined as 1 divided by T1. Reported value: 0.26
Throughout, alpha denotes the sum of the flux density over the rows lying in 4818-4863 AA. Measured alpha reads 77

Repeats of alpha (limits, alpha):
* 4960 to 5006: 114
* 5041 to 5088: 87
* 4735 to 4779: 76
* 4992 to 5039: 108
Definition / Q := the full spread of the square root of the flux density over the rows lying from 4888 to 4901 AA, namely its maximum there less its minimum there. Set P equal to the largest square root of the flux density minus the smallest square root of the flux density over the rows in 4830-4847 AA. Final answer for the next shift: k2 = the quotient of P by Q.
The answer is 0.5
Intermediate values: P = 0.06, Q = 0.104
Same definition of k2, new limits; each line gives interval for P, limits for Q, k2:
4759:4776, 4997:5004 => 1.7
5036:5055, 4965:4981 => 0.2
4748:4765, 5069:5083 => 1.1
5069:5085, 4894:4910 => 0.6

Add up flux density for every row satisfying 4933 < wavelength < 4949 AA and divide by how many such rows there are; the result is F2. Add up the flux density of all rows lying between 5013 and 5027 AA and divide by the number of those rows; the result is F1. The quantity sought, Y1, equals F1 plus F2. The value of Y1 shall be 11.3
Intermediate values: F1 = 5.15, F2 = 6.2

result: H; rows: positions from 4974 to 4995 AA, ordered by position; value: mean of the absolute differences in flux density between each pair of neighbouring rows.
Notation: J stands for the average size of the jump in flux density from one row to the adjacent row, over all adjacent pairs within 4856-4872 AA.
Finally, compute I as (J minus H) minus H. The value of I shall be -1.22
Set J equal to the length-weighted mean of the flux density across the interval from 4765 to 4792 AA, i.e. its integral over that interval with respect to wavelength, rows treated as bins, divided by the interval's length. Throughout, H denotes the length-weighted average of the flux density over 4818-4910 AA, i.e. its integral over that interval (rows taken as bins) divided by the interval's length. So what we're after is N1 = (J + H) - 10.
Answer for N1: -2.0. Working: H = 4.3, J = 3.76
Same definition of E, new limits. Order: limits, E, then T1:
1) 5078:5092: 0.24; 4.1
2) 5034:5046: 0.21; 4.8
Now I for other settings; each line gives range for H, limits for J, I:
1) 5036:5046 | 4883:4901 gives -0.03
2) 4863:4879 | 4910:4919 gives 0.01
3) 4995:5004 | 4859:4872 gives -0.07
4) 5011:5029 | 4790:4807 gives -0.02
